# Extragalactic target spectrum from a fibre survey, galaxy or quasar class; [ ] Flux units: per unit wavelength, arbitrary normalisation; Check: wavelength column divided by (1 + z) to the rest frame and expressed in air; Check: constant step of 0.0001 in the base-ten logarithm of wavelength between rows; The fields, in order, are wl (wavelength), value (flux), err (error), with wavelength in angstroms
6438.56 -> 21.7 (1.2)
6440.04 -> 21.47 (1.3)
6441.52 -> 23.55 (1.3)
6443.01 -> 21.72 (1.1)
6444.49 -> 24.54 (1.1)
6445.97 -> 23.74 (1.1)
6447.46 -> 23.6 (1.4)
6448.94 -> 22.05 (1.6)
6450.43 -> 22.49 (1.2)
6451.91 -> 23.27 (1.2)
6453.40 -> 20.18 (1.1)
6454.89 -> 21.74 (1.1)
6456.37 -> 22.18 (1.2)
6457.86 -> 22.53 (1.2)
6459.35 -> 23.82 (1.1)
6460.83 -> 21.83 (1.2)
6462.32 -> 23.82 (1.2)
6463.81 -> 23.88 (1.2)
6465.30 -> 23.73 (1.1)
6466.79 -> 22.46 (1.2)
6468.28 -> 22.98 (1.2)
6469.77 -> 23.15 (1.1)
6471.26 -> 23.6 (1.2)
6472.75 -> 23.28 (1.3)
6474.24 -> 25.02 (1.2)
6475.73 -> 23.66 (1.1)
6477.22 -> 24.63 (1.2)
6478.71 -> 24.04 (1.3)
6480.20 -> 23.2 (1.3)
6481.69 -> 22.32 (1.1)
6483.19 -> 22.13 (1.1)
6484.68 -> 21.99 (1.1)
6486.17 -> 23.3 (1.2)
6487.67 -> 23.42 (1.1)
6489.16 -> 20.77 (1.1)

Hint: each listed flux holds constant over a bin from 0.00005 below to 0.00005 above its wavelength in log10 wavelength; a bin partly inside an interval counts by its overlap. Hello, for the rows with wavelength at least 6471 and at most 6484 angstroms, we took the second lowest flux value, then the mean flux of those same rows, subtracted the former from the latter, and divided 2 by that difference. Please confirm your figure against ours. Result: 1.6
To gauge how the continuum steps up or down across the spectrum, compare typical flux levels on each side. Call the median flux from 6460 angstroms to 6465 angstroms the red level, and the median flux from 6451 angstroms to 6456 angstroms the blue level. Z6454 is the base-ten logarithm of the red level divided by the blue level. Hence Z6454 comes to 0.040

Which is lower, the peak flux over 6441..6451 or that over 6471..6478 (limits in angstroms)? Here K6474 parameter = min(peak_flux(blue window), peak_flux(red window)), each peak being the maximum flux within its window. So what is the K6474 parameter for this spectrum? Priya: 24.5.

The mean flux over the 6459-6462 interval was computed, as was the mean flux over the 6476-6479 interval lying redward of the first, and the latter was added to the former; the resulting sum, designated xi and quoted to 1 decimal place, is 47.2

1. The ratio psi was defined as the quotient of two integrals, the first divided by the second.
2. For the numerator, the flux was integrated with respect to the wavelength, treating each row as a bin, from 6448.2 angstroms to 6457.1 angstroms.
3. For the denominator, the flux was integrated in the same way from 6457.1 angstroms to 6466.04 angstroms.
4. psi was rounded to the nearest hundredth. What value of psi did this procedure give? 0.94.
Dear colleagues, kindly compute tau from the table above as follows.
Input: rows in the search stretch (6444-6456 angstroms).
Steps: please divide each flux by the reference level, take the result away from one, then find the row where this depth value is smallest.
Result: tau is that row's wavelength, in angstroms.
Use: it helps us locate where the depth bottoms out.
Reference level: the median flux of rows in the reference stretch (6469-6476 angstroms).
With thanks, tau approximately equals 6444.49 angstroms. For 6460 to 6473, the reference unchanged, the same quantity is 6463.81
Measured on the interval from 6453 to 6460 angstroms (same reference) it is 6459.35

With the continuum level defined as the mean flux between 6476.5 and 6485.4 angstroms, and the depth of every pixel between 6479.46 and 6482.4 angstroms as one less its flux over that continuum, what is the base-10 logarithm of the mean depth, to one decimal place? -1.9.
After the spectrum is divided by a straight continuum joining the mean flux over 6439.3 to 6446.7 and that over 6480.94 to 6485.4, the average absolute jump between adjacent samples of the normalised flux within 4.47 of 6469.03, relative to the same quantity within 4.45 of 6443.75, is 0.37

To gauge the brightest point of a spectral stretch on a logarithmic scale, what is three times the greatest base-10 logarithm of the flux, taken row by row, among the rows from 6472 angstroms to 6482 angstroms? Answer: 4.19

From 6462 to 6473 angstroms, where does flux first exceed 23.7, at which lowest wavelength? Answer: 6462.32 angstroms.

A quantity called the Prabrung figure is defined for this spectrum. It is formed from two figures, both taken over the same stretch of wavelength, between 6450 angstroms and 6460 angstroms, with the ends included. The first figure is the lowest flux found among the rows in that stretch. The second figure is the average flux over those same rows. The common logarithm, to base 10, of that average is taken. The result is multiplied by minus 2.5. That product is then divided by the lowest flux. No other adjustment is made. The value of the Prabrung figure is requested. -0.167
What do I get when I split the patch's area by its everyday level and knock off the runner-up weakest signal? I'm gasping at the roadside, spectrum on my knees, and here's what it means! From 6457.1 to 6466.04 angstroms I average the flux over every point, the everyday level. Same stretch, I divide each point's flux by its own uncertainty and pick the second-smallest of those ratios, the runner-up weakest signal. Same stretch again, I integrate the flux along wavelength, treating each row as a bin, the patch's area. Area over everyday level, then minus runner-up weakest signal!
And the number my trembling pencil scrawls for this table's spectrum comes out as -9.8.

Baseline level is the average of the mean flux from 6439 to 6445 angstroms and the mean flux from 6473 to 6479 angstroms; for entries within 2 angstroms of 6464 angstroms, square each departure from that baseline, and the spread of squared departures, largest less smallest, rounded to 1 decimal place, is 0.1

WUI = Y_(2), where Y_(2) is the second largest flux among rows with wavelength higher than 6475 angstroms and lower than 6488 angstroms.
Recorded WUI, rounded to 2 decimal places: 24.04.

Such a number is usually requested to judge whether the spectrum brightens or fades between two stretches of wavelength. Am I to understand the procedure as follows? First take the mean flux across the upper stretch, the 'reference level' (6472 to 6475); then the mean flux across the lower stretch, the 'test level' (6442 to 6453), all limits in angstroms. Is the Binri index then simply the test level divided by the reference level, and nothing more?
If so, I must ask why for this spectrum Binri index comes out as 0.95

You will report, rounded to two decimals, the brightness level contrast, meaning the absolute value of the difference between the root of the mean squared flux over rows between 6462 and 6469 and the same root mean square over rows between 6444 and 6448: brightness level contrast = 0.58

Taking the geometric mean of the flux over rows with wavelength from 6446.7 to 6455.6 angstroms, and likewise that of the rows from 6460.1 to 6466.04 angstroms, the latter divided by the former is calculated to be 1.05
